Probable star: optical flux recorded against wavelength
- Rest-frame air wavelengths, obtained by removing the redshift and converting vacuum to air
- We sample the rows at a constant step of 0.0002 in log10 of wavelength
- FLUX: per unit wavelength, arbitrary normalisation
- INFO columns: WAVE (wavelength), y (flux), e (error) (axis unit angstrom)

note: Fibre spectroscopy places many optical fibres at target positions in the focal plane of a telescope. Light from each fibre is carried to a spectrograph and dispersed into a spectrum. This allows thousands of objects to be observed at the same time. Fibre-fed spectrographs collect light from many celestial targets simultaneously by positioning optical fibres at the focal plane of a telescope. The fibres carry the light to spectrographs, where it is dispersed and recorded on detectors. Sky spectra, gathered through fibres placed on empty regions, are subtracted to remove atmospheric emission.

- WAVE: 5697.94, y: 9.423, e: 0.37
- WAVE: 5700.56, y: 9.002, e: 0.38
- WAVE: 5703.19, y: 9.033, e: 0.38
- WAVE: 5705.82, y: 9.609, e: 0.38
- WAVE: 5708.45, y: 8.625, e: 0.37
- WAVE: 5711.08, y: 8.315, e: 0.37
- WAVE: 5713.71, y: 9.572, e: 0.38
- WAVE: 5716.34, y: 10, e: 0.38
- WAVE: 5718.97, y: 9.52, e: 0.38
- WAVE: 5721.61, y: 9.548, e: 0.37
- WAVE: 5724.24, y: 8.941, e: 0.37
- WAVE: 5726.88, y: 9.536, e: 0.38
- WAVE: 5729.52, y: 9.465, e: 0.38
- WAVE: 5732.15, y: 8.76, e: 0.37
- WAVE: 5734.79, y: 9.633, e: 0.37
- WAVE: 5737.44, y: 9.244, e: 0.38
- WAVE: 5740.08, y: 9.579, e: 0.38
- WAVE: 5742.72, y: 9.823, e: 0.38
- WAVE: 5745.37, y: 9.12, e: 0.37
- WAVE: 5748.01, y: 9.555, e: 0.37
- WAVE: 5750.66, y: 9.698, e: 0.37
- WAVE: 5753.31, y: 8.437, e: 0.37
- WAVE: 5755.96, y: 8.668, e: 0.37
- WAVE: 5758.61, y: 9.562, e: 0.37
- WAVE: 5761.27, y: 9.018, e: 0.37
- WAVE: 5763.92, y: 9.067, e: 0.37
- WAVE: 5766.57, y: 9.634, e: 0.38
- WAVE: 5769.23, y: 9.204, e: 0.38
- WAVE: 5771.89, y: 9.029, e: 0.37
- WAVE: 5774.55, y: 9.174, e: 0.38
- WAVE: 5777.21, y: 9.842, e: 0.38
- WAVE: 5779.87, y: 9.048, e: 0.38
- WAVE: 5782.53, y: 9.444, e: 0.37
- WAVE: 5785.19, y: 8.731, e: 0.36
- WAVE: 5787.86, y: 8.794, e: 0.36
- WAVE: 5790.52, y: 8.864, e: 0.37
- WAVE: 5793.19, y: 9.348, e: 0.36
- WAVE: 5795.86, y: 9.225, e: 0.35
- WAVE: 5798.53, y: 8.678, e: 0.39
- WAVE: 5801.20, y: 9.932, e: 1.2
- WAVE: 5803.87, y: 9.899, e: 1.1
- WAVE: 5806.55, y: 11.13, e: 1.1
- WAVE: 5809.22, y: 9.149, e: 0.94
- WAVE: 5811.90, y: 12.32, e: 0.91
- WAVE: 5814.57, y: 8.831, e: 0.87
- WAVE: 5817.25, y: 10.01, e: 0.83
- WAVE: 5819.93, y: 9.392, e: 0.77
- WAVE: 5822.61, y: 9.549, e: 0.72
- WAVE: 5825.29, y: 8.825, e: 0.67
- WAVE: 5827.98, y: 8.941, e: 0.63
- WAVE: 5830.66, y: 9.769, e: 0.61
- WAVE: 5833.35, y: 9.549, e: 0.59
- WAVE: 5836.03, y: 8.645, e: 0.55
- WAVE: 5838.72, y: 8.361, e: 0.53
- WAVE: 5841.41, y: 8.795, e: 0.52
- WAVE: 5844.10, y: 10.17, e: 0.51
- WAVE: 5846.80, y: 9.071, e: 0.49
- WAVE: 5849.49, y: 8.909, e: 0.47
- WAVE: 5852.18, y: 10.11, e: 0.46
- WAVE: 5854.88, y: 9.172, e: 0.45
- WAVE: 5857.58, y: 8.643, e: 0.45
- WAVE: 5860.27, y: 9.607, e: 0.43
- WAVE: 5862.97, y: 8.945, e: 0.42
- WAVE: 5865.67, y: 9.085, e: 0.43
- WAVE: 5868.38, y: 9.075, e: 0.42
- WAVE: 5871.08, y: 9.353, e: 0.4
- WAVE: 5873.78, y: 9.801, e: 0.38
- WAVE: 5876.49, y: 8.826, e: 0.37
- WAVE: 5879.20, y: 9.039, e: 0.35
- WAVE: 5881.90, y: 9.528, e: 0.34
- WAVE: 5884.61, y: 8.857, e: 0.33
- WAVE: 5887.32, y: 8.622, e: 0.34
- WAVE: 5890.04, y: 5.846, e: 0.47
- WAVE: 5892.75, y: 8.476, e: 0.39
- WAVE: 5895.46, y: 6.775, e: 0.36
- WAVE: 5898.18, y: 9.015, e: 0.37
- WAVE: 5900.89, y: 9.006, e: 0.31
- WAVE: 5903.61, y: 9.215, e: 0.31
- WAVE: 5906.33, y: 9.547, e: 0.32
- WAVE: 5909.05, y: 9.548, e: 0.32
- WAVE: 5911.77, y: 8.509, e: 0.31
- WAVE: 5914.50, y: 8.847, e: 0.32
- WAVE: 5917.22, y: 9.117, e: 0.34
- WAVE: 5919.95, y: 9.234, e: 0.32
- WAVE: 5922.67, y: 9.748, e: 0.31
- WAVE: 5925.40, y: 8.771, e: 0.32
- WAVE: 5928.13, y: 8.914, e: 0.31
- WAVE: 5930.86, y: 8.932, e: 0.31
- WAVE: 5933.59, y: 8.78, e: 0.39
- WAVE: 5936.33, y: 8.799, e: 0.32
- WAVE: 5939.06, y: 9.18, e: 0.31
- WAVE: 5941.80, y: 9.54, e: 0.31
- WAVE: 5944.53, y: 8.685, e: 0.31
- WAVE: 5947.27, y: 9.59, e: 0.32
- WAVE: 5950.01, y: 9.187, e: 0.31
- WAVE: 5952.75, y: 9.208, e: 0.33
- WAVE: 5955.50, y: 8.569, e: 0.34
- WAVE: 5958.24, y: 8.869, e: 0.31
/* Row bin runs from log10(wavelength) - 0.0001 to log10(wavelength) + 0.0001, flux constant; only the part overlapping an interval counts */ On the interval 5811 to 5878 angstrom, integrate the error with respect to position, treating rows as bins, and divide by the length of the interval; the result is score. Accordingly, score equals 0.55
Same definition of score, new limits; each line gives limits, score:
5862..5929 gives 0.35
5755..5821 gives 0.56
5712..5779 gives 0.37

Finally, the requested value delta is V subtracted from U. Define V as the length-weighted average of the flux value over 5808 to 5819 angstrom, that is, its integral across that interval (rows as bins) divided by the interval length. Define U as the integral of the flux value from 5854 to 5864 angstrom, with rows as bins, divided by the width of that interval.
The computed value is -0.97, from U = 9.10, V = 10.1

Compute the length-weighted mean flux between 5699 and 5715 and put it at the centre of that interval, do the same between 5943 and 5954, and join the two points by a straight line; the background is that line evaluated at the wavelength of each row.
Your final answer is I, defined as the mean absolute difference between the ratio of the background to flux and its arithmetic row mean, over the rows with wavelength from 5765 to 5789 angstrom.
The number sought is 0.030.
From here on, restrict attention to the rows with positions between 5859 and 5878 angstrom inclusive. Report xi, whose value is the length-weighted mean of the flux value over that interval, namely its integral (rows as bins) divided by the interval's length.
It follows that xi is 9.23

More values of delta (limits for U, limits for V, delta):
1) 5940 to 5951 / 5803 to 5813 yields -1.36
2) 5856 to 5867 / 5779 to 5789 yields 0.07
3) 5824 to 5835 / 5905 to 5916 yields 0.14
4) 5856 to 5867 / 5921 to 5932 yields -0.03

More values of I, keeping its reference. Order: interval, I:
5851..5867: 0.041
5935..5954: 0.027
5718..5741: 0.027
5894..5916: 0.081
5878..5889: 0.031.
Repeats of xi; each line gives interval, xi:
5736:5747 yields 9.45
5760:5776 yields 9.19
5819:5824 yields 9.48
